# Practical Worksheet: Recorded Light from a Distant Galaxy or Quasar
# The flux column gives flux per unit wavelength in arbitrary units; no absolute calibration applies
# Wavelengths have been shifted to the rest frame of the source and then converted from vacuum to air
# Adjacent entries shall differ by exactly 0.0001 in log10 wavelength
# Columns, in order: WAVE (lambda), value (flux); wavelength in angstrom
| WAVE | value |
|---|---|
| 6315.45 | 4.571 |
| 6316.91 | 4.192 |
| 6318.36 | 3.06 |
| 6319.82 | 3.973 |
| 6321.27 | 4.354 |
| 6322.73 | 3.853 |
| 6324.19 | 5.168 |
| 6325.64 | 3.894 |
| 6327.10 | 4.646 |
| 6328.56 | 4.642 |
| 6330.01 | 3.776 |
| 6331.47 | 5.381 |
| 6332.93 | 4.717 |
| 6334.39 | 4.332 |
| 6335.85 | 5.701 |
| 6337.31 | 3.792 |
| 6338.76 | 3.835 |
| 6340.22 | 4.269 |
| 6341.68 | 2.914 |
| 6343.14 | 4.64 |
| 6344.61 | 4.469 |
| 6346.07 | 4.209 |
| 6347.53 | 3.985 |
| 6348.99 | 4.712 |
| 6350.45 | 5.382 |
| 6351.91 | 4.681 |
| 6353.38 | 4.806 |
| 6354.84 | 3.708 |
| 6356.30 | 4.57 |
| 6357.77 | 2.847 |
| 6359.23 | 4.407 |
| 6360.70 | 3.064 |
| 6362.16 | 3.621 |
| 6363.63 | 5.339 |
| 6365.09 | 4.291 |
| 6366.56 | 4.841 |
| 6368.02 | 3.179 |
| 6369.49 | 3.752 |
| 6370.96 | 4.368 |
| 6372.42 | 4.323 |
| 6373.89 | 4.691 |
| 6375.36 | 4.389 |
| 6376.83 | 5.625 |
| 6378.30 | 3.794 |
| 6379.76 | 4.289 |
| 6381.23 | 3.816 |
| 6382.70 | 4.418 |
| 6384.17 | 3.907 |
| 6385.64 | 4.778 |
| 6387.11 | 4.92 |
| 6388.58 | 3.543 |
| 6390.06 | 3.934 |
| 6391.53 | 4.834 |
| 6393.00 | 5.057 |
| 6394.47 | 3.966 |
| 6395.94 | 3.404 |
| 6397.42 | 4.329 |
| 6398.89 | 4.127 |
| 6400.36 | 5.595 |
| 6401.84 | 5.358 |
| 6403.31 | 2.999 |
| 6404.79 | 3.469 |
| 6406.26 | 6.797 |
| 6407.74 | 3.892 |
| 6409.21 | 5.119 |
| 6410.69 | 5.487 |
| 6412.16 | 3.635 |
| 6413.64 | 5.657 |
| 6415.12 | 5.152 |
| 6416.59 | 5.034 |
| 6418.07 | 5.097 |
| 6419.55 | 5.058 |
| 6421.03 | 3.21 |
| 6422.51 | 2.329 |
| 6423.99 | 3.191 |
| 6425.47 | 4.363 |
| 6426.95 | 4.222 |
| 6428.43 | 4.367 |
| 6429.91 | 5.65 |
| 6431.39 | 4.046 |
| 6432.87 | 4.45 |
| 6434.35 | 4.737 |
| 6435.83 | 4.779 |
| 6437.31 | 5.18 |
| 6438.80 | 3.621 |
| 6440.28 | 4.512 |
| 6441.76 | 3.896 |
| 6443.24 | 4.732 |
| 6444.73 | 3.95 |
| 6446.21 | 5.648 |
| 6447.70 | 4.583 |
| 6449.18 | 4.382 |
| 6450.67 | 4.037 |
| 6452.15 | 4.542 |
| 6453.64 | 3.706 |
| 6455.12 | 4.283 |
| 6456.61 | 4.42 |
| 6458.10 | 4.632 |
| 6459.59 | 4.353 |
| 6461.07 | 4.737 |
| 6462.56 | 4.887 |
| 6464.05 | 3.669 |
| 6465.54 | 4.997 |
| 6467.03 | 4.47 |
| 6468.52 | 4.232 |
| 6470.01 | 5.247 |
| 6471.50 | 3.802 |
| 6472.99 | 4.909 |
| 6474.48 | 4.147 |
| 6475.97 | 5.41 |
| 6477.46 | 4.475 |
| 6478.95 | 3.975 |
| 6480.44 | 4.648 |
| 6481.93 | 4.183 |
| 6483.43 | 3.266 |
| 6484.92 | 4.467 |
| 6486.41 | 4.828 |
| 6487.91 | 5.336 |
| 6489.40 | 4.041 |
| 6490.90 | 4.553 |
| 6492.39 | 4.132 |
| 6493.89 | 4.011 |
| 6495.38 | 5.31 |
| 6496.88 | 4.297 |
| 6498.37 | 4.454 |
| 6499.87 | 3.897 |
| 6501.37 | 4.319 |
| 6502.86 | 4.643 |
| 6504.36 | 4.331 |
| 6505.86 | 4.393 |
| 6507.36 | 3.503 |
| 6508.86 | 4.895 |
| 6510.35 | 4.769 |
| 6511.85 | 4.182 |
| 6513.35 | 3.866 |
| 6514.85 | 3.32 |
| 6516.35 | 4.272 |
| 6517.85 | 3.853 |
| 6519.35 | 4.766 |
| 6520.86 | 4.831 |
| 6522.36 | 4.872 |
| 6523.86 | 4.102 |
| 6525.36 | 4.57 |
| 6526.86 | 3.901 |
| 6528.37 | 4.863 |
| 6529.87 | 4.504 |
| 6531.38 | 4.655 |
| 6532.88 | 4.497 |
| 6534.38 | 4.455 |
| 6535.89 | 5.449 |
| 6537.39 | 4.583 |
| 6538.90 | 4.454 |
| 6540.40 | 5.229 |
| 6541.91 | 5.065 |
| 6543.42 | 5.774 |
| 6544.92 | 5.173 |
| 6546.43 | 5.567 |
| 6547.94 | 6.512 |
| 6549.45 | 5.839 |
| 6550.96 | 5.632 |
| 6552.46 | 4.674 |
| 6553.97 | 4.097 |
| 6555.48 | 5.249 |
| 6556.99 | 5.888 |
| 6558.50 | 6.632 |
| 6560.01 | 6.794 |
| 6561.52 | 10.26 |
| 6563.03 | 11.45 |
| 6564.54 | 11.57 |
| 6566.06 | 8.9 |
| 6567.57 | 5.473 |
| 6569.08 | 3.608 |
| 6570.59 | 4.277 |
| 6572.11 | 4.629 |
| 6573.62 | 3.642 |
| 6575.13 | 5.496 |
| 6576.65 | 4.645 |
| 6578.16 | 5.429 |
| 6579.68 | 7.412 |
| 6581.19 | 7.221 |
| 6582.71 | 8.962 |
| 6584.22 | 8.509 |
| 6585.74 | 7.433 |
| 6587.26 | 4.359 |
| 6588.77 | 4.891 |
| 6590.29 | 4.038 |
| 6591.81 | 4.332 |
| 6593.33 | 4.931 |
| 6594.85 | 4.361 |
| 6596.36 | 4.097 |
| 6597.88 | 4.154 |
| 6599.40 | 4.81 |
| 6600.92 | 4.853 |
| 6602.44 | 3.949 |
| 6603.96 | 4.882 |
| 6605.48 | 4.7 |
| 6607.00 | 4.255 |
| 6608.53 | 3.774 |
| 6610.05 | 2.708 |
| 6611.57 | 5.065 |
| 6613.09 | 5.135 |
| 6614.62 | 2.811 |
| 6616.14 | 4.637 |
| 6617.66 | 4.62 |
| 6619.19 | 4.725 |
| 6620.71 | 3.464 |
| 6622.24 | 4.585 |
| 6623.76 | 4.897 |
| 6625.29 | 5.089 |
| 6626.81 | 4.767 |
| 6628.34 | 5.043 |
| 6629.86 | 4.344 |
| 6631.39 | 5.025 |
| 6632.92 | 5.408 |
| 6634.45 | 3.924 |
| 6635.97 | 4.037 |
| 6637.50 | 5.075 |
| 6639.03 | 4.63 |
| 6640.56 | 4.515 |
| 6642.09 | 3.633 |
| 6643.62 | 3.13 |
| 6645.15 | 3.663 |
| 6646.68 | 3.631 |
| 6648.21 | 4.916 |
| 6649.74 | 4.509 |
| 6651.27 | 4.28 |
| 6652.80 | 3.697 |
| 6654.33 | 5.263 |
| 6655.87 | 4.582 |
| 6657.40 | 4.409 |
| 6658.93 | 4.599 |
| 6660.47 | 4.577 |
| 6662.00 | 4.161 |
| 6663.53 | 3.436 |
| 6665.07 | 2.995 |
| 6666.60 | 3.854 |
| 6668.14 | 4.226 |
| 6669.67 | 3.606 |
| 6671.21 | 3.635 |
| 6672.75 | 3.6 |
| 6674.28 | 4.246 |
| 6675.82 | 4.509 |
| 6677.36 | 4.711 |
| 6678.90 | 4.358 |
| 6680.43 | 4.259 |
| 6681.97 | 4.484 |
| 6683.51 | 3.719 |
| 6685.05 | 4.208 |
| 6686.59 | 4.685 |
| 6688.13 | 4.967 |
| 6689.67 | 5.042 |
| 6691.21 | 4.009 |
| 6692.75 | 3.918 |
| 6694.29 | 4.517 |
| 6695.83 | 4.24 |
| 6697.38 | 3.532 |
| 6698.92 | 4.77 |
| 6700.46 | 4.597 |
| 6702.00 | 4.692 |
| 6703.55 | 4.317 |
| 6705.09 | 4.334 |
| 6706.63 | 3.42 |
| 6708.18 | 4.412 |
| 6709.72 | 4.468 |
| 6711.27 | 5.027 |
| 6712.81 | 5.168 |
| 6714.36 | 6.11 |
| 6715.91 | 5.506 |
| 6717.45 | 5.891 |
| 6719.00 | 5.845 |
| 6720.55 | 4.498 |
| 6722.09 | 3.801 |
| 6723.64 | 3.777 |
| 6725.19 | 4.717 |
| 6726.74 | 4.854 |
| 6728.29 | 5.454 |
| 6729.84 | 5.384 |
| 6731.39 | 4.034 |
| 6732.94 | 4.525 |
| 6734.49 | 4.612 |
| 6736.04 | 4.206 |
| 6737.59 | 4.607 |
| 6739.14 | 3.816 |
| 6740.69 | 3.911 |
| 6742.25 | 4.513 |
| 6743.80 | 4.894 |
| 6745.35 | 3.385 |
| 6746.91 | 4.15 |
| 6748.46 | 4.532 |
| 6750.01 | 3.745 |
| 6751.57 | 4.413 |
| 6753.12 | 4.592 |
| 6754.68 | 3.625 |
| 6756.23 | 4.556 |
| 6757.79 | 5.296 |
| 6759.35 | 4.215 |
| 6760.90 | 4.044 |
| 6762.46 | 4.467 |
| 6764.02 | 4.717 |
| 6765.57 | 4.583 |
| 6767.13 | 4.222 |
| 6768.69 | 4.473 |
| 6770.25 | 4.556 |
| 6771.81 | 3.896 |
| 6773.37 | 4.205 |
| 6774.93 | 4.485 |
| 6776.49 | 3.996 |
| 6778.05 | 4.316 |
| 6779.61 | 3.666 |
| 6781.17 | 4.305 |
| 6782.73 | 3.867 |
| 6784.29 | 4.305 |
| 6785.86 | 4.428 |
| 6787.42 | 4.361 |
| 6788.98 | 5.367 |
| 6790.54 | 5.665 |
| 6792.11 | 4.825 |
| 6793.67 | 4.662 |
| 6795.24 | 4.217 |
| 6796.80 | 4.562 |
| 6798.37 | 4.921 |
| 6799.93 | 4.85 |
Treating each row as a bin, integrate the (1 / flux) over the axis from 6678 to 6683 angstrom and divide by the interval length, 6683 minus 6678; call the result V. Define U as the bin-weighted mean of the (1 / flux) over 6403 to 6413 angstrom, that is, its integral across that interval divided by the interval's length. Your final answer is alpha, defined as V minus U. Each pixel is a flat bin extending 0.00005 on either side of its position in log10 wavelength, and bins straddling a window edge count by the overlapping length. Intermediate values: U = 0.235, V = 0.231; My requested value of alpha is -0.004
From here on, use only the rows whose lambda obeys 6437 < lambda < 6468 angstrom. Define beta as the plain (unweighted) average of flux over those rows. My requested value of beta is 4.44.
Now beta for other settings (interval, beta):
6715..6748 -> 4.59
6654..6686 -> 4.16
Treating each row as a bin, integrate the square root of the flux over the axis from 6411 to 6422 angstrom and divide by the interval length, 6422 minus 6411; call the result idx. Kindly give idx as 2.15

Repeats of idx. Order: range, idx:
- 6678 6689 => 2.09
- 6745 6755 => 2.02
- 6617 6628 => 2.14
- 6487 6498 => 2.12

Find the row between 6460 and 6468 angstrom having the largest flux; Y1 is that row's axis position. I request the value 6465.54 angstrom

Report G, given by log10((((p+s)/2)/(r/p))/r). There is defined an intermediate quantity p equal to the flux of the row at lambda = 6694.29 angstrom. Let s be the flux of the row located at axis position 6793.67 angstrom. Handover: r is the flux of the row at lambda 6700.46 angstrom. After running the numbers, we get 0.0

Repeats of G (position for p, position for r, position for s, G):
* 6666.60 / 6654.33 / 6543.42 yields -0.2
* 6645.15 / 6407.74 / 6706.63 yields -0.1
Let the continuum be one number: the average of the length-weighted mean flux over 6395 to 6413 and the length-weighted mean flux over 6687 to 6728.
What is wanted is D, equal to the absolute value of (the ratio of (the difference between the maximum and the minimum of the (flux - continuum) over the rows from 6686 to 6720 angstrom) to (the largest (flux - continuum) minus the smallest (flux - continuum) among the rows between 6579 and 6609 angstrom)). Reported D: 0.5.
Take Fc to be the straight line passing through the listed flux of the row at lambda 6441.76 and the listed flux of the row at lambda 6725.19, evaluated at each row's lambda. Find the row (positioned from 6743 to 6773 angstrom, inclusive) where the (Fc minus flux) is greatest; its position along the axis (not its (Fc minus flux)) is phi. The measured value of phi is 6745.35 angstrom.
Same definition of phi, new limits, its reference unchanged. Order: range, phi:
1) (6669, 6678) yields 6672.75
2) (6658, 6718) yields 6665.07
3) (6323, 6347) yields 6341.68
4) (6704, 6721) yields 6706.63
